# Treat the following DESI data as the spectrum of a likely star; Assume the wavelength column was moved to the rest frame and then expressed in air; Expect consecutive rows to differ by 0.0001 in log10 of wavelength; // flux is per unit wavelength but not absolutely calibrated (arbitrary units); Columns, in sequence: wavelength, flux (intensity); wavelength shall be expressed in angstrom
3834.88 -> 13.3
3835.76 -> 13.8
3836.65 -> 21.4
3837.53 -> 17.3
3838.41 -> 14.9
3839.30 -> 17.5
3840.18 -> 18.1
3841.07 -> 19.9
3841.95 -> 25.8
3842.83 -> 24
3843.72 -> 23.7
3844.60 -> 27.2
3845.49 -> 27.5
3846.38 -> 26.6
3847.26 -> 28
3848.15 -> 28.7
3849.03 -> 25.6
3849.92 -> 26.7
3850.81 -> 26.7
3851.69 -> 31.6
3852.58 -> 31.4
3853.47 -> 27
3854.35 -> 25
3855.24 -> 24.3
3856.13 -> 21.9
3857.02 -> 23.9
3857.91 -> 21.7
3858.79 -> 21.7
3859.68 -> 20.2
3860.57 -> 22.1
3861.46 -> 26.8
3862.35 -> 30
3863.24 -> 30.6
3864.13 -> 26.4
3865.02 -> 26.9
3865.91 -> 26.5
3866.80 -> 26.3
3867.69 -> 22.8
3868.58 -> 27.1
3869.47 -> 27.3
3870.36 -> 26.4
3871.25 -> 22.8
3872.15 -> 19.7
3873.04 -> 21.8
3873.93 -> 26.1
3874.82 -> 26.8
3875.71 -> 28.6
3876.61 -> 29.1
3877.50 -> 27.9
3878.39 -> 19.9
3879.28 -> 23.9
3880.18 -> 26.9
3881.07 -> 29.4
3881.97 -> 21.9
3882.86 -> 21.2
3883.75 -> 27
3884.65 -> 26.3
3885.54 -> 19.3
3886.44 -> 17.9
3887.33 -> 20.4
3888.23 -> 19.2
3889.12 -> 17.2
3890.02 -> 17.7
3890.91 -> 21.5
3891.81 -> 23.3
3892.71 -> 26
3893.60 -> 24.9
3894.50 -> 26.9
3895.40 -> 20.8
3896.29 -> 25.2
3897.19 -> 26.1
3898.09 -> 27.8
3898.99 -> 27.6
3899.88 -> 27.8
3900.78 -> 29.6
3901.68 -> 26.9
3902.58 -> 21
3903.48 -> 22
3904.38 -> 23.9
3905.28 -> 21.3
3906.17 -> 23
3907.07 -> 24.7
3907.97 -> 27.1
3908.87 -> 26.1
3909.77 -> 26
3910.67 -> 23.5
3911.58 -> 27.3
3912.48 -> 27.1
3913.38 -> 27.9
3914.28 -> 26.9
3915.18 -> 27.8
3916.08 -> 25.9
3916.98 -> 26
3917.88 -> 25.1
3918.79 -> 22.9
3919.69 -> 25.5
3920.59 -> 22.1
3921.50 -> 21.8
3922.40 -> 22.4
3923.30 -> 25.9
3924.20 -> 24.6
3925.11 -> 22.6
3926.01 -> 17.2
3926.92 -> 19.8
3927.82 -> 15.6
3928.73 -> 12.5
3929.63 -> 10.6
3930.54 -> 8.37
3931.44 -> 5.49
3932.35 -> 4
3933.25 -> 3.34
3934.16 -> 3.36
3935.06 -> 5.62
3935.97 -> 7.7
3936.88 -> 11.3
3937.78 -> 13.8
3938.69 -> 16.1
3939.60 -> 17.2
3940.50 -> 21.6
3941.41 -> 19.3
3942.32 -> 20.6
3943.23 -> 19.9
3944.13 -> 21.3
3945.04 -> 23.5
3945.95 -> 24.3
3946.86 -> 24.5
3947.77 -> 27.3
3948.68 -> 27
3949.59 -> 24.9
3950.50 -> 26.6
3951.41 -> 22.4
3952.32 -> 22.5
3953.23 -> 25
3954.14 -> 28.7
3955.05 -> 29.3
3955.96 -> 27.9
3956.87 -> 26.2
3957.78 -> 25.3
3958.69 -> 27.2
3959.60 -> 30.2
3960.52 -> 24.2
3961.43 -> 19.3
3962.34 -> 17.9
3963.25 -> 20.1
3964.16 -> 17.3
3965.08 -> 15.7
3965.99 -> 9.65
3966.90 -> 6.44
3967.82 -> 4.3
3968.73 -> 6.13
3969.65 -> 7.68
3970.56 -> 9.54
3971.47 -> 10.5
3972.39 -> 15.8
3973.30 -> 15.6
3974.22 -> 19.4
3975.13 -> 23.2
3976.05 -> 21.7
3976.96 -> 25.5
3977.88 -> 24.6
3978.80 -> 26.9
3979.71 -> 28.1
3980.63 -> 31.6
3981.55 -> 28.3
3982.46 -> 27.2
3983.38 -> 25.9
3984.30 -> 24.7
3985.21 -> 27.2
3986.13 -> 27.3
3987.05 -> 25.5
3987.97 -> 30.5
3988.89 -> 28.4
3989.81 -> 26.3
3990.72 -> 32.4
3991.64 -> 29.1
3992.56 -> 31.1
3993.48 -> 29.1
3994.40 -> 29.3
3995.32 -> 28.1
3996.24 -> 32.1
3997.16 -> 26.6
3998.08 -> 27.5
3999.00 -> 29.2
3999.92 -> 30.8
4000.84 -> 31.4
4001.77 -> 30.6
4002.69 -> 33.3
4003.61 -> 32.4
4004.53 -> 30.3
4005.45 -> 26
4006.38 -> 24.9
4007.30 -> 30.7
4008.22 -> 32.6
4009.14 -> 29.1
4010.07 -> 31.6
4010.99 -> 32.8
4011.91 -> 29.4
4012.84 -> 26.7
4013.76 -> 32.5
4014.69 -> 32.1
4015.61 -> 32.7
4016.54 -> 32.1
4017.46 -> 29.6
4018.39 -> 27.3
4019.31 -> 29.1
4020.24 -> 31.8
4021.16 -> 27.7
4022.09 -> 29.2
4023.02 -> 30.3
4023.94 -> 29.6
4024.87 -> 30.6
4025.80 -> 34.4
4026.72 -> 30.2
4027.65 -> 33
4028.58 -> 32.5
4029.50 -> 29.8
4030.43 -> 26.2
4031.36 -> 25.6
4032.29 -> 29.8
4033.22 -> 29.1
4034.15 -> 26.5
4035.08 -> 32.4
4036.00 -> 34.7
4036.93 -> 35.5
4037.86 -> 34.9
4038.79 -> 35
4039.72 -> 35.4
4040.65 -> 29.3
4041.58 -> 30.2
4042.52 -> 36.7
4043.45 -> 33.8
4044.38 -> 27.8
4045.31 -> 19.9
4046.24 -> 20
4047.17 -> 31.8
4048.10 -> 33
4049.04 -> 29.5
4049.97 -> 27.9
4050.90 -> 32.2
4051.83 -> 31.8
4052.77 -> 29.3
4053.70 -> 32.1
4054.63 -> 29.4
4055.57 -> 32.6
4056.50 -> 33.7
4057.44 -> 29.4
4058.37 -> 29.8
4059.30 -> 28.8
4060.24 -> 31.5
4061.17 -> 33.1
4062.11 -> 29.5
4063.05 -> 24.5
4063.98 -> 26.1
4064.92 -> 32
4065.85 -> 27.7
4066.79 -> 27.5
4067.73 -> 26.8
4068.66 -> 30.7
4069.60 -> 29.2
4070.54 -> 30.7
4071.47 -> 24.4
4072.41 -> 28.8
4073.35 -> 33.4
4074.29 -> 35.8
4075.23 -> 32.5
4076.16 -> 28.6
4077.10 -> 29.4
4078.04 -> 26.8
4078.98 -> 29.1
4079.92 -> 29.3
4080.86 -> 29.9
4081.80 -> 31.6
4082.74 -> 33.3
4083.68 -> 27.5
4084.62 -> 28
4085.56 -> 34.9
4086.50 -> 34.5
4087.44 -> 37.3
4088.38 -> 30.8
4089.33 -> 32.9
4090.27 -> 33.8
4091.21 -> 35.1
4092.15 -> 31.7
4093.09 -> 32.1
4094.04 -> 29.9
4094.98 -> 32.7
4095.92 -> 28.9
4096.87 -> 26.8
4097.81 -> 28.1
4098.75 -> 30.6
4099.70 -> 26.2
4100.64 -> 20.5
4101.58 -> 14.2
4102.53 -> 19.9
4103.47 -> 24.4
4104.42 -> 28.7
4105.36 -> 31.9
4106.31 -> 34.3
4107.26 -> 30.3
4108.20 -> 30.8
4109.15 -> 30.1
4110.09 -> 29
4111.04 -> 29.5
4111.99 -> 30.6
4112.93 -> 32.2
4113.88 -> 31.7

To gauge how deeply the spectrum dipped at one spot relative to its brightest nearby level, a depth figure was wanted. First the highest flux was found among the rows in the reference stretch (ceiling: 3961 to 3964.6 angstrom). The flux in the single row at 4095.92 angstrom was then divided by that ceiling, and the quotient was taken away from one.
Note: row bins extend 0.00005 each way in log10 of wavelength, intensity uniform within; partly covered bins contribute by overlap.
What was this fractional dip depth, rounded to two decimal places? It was -0.44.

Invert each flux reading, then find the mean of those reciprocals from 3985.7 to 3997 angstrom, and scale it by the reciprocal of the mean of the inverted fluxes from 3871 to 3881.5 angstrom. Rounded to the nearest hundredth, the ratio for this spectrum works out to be 0.86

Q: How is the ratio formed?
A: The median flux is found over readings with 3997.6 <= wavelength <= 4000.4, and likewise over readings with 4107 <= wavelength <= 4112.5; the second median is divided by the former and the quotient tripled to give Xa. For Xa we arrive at 3.1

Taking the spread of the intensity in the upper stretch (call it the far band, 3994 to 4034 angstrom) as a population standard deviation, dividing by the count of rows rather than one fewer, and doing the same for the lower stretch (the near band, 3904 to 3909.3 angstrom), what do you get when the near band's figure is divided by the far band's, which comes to 0.83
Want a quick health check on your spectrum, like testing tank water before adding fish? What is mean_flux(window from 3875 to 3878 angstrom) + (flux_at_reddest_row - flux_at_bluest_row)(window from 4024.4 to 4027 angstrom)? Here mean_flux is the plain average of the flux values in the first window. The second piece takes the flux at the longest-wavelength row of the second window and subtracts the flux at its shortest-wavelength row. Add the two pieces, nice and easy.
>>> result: 28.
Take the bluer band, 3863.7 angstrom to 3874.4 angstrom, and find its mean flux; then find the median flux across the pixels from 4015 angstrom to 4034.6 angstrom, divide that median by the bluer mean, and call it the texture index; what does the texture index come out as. 1.19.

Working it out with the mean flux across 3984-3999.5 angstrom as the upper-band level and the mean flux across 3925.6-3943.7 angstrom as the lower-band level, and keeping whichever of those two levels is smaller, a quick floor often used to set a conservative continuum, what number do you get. 12.7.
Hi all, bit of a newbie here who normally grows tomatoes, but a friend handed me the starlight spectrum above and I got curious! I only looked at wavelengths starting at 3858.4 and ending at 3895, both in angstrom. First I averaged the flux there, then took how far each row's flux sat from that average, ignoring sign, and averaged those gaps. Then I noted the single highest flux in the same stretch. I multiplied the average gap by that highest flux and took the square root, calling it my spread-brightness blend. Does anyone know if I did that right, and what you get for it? 10.0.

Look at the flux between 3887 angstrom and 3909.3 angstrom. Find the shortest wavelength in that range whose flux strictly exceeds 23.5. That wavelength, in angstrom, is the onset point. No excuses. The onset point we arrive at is 3892.71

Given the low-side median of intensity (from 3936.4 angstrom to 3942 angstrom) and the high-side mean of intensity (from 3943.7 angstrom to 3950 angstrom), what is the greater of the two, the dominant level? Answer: 24.7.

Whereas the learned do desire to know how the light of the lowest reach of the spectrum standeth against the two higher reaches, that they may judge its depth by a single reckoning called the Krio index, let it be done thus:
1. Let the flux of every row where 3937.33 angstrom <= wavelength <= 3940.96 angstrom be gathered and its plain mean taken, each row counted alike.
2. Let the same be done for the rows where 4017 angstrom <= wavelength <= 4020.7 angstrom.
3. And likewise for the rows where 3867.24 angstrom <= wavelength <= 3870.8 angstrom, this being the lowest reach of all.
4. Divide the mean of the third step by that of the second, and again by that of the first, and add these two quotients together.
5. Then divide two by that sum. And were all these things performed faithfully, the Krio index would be 0.8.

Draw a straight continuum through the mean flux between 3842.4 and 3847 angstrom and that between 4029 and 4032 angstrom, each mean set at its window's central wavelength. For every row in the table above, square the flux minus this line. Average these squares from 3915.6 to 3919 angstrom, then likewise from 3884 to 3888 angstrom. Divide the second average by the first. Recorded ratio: 11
